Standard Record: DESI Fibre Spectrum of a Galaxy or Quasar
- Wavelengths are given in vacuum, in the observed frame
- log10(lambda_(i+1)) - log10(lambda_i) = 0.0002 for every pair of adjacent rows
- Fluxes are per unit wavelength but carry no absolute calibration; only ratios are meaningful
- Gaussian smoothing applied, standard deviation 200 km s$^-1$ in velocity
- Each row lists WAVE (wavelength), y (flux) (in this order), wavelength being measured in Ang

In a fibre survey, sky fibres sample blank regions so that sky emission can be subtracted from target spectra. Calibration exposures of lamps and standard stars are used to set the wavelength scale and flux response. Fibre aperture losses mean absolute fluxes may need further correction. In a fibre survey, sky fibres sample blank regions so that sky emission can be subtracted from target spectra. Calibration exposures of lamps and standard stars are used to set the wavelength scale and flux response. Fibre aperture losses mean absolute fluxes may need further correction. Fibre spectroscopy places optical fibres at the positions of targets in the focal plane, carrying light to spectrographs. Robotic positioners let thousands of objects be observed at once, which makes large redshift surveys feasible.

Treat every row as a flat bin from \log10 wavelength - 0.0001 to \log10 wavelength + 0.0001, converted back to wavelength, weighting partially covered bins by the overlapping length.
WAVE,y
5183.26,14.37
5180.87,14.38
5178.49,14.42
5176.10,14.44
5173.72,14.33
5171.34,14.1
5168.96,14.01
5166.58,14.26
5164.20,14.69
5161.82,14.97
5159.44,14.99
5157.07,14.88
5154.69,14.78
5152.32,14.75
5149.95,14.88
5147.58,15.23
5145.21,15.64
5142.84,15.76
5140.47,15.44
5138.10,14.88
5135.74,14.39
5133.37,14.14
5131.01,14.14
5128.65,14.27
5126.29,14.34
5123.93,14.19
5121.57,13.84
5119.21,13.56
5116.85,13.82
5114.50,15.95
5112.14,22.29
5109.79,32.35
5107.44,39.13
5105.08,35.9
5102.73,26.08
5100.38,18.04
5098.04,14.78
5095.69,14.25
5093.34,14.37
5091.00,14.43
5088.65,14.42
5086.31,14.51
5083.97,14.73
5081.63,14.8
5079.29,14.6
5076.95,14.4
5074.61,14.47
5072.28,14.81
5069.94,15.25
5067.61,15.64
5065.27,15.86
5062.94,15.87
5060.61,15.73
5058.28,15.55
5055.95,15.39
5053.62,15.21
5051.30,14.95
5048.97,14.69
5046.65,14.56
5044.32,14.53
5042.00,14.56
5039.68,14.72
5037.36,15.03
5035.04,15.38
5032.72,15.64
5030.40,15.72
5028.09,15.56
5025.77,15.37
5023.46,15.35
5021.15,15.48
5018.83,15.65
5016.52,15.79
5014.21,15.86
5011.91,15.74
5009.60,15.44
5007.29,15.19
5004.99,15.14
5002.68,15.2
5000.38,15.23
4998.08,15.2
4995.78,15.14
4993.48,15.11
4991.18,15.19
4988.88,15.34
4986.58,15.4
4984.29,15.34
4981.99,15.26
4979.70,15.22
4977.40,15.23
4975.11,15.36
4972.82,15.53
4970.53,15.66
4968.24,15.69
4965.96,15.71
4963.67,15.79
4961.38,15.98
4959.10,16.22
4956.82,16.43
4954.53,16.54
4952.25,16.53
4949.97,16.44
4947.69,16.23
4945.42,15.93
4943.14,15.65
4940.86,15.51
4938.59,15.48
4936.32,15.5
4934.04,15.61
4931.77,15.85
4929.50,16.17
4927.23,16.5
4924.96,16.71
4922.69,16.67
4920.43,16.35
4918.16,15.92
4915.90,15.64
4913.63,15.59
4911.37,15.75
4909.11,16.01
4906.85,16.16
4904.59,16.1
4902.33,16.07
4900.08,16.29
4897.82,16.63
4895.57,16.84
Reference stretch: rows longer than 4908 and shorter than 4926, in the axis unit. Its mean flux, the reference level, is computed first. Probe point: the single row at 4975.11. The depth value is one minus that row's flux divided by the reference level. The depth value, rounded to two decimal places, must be 0.04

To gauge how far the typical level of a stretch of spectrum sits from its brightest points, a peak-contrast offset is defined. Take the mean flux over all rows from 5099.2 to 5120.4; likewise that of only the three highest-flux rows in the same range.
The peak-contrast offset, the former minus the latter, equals -11.7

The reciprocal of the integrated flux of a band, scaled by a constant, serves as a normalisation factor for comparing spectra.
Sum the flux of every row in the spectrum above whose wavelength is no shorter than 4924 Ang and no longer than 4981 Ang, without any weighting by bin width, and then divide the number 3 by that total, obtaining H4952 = 0.0075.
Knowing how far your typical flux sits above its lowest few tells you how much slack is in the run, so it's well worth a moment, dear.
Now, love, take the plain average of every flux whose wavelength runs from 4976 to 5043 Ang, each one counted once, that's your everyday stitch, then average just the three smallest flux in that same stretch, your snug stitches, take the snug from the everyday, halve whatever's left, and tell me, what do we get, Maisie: 0.28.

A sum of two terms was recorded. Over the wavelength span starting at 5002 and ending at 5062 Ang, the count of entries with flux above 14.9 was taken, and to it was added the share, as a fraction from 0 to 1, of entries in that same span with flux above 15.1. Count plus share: 22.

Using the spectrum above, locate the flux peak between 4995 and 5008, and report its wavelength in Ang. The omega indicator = 5000.38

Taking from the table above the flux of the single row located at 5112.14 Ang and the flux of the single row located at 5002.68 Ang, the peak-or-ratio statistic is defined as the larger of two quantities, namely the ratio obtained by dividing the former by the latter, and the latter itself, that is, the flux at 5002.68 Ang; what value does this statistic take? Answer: 15.2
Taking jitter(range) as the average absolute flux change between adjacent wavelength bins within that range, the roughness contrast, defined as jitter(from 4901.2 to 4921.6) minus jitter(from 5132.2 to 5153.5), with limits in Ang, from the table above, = -0.15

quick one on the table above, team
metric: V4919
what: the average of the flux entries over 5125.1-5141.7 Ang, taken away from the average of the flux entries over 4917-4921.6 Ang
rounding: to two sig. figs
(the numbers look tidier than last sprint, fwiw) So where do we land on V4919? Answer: 1.6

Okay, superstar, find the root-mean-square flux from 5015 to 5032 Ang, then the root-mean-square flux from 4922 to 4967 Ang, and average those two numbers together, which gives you 15.8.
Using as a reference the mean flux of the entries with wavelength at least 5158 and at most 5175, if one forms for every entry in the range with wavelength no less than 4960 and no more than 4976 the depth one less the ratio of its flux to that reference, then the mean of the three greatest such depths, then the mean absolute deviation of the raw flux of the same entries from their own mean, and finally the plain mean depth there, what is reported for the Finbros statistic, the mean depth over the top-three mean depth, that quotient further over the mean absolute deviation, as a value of 9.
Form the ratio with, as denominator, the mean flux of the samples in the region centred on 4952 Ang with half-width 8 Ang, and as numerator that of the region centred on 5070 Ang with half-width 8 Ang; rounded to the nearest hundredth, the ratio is 0.93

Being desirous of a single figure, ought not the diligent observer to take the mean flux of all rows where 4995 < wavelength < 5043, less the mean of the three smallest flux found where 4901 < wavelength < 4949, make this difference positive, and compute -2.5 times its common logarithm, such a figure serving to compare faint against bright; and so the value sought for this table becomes 2.1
